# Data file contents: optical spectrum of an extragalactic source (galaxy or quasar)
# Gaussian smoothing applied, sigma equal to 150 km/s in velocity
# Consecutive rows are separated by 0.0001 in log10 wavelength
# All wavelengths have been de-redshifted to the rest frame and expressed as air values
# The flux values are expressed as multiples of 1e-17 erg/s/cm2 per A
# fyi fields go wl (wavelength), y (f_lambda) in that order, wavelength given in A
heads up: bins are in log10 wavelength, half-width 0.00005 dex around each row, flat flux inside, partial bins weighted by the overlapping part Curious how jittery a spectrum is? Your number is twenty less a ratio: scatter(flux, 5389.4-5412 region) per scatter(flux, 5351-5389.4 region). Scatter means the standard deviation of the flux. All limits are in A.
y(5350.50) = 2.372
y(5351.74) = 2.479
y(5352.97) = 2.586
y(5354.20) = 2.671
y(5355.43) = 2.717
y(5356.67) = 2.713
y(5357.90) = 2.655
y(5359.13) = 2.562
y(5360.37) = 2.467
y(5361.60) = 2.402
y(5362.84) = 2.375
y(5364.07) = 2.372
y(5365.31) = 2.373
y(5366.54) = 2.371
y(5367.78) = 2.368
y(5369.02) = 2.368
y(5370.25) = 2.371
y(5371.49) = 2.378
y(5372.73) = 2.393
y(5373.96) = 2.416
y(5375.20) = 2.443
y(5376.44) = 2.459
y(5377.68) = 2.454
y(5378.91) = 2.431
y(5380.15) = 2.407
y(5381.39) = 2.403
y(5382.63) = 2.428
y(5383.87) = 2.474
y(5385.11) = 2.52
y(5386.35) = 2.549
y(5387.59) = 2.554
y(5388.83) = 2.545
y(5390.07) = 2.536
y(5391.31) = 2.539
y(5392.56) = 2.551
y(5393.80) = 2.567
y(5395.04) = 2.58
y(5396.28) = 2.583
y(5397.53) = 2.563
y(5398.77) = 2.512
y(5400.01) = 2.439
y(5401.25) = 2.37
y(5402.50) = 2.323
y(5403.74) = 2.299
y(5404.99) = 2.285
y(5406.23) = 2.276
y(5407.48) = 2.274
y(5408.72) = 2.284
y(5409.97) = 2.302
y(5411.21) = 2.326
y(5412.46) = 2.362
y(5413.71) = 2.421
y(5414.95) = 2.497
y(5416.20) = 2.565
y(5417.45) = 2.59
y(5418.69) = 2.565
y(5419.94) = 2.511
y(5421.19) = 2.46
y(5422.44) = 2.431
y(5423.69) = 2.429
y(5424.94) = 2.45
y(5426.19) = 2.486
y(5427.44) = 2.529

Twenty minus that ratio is 18.8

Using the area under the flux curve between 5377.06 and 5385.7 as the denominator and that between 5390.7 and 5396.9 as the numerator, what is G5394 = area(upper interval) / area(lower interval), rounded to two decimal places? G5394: 0.75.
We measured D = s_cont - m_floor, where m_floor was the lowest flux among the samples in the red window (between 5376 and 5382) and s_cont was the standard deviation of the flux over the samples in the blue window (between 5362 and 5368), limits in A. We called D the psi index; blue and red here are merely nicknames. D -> -2.40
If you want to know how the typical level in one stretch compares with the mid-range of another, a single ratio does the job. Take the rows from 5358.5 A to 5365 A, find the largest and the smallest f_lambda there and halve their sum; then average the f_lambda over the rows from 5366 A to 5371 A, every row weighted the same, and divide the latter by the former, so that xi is 0.96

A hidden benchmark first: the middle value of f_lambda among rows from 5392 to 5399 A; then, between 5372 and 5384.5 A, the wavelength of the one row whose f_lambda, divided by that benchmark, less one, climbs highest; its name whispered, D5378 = 5383.87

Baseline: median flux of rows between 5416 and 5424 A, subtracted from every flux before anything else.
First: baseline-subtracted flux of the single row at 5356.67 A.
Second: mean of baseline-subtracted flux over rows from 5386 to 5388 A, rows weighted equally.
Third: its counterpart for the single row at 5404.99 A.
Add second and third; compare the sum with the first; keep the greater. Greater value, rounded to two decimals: 0.20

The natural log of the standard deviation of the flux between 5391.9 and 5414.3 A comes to -2.1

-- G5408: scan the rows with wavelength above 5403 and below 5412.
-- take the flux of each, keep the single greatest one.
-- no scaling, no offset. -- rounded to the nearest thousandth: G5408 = 2.326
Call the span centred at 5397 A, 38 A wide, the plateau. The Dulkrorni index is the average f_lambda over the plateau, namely 2.44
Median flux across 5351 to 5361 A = 2.62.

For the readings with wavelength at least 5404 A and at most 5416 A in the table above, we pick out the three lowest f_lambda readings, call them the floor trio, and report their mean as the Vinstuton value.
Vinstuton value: 2.28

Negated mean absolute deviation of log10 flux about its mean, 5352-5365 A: -0.020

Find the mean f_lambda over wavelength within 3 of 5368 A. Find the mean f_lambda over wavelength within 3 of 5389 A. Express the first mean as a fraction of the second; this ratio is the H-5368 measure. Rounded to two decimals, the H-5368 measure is 0.93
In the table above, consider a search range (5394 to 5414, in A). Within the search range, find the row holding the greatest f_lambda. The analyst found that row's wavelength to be 5396.28 A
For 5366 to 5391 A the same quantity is 5387.59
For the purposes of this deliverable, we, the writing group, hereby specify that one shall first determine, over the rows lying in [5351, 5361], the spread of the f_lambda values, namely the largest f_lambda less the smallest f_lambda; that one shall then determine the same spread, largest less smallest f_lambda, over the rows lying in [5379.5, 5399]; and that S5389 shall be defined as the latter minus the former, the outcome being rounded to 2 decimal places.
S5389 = -0.07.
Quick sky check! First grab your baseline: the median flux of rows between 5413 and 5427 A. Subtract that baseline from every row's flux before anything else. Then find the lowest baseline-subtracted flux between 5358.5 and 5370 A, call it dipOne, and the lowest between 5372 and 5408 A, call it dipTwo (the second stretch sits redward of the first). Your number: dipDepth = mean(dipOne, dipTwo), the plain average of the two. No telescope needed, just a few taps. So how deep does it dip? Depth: -0.165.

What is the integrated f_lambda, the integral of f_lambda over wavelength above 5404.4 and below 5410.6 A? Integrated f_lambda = 14.2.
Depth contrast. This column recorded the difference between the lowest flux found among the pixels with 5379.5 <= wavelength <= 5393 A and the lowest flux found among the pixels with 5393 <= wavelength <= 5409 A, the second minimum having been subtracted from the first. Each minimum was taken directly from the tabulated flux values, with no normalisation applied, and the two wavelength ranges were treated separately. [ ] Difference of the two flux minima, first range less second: 0.13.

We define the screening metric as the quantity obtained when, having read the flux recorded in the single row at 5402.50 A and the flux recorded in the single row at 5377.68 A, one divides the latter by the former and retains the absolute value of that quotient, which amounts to 1.06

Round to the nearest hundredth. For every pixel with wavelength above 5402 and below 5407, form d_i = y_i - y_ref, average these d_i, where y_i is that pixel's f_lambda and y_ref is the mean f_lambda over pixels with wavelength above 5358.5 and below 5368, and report -0.12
